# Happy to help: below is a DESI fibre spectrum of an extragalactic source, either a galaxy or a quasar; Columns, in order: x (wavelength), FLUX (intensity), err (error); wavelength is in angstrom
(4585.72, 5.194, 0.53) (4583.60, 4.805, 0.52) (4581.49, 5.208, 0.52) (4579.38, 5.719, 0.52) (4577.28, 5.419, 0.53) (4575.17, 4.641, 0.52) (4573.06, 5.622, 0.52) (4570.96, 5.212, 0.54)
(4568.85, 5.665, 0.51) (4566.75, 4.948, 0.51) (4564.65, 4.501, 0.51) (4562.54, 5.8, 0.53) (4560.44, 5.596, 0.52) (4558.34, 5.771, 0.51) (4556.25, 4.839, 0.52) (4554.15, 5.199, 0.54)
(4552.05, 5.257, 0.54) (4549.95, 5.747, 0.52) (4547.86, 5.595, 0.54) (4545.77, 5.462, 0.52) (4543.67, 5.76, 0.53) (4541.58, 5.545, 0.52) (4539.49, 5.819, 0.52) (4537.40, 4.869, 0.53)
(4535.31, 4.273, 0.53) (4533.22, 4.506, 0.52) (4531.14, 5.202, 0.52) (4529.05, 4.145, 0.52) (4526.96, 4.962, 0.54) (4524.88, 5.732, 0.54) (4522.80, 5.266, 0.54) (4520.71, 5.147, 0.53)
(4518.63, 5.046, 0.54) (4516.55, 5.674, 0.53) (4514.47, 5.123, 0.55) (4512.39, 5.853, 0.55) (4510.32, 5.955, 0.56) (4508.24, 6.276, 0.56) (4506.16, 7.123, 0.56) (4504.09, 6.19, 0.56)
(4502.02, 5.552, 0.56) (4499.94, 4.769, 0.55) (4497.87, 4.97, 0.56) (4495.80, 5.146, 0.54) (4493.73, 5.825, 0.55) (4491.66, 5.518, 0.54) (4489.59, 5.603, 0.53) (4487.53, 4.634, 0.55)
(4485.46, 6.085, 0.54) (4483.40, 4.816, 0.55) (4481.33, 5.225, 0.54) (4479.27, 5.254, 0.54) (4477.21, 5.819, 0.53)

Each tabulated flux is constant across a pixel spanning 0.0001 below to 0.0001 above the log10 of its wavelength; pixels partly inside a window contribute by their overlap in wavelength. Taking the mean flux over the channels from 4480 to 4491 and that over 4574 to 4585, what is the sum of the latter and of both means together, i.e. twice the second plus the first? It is 15.6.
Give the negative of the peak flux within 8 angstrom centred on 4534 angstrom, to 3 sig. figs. -5.20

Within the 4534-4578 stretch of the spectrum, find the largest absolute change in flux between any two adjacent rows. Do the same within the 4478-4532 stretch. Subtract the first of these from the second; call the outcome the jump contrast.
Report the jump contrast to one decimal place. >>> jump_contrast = 0.2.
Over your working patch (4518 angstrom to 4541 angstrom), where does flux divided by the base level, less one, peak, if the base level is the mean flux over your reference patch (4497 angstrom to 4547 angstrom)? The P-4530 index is 4539.49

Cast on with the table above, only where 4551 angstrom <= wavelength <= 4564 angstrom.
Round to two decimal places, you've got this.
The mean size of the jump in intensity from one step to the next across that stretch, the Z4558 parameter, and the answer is 0.35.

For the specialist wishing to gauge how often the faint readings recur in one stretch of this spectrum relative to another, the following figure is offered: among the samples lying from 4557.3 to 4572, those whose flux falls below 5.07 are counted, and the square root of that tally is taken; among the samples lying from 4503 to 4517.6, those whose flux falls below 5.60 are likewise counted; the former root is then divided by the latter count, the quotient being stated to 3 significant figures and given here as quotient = 1.41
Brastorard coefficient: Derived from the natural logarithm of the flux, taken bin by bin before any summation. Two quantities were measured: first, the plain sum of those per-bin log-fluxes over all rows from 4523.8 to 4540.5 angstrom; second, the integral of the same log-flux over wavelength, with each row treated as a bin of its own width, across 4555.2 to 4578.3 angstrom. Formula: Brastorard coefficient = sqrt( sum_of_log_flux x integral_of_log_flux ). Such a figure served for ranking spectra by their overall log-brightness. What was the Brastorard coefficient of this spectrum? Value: 22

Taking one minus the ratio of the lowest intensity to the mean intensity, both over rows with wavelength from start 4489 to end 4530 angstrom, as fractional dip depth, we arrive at 0.246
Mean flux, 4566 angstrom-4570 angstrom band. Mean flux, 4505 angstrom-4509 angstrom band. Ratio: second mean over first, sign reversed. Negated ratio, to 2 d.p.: -1.26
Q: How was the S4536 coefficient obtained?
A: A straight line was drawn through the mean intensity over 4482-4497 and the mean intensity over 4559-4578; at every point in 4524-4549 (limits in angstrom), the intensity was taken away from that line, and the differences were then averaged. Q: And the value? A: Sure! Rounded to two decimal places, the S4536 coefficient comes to 0.16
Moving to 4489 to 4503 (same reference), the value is 0.03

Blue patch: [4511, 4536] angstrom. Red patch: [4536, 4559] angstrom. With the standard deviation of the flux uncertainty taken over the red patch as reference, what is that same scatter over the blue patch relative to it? 1.06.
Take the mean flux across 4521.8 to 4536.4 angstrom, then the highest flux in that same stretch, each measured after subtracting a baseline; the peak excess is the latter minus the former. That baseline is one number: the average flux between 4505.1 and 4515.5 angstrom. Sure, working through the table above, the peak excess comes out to 0.86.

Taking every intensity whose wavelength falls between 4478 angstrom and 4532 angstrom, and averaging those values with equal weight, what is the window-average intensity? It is 5.43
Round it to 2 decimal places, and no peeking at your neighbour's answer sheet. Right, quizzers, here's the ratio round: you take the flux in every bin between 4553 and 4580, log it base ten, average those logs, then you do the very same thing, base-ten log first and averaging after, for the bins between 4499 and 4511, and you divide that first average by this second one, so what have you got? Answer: 0.93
